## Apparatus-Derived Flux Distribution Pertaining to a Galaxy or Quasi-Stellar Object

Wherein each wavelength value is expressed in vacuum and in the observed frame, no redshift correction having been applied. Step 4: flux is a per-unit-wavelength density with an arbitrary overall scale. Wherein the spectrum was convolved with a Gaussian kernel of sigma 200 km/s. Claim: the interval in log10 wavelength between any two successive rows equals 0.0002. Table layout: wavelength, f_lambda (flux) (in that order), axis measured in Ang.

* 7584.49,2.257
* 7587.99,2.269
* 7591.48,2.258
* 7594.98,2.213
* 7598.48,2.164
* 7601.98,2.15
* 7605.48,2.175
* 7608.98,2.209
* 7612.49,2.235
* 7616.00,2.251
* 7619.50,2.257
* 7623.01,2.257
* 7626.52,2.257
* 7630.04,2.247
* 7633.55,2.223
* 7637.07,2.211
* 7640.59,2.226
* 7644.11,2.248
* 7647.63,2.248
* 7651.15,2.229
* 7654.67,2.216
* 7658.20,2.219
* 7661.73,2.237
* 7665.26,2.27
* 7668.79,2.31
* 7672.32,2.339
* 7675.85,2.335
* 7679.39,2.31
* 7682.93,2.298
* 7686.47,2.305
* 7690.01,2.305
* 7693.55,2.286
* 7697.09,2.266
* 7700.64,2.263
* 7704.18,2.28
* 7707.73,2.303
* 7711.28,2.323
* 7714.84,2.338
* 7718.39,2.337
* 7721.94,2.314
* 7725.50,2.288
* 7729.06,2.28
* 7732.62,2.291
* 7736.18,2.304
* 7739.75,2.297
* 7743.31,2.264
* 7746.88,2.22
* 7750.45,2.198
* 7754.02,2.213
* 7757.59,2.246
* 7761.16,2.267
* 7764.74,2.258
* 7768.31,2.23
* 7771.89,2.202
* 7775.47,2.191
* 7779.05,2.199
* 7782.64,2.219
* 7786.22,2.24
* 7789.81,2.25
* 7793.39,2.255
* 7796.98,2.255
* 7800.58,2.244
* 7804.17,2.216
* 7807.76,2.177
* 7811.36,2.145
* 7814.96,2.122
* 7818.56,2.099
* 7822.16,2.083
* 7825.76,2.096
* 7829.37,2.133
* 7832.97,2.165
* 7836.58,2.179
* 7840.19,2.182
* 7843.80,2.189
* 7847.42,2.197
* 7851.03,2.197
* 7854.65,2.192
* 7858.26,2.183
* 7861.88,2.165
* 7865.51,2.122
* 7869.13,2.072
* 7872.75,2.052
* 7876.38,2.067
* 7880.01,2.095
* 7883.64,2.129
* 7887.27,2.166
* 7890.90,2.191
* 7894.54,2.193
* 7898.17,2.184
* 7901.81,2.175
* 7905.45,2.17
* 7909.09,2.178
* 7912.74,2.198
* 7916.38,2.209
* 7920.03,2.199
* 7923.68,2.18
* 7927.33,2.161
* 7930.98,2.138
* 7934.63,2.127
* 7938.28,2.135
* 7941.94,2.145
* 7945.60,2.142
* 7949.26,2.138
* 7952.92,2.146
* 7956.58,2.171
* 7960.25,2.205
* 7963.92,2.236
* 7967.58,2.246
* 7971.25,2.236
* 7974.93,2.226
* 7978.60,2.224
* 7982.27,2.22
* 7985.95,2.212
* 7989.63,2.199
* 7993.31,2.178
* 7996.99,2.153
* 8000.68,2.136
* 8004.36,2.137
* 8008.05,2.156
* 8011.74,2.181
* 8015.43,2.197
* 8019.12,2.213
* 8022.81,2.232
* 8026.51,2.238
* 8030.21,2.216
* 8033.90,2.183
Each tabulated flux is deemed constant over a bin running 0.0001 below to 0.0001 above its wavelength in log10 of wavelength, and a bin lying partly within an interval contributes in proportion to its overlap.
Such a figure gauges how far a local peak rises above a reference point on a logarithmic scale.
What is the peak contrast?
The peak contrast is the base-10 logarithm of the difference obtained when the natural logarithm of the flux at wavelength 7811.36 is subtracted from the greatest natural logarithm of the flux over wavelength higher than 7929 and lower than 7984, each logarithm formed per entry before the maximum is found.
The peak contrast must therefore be -1.3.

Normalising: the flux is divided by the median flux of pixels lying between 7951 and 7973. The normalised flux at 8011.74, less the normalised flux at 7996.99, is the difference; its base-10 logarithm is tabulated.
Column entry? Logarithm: -1.90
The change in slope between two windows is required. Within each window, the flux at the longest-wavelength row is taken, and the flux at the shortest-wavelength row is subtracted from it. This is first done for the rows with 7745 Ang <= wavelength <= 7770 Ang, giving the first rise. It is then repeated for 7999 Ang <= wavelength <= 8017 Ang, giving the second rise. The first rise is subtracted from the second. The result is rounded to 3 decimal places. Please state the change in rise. 0.051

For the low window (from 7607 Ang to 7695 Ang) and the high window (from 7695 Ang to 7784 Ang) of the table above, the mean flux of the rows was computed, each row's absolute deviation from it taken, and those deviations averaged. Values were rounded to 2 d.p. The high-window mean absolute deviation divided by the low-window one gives 1.13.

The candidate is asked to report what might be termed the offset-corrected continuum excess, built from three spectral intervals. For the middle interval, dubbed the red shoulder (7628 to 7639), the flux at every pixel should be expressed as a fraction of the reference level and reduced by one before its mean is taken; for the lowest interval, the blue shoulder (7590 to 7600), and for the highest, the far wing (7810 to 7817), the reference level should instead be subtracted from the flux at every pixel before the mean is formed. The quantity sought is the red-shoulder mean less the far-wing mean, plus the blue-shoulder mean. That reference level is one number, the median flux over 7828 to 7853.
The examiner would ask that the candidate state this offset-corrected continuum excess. 0.10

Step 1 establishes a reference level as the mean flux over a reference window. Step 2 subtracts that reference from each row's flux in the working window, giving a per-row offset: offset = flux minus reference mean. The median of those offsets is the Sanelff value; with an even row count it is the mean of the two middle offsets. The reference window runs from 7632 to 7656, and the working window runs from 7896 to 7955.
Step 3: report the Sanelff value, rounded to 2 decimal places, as -0.06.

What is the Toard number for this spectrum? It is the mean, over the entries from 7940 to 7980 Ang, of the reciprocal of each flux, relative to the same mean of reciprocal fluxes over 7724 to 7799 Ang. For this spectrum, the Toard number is 1.02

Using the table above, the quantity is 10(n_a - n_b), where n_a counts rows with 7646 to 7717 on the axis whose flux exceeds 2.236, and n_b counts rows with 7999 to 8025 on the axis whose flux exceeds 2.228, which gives 160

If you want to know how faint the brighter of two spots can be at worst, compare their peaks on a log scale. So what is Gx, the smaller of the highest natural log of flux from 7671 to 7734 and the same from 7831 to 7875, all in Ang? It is 0.787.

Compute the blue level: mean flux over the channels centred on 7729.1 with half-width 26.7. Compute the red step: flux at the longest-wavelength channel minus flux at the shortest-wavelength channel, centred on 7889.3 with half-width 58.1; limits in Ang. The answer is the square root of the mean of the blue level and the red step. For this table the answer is 1.06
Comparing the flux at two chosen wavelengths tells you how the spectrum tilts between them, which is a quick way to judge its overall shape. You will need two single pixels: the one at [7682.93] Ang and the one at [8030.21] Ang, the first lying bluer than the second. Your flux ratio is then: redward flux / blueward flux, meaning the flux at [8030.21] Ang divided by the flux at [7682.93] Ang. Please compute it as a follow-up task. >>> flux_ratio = 0.96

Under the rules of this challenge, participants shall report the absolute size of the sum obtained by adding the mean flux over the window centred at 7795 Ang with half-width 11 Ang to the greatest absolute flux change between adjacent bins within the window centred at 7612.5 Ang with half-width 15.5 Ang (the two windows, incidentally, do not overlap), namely 2.28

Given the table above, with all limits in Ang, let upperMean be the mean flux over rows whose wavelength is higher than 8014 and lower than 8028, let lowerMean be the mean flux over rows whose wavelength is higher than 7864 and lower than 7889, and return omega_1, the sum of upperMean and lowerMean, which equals 4.32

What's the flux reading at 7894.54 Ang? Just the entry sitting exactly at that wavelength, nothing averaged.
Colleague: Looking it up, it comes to 2.193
